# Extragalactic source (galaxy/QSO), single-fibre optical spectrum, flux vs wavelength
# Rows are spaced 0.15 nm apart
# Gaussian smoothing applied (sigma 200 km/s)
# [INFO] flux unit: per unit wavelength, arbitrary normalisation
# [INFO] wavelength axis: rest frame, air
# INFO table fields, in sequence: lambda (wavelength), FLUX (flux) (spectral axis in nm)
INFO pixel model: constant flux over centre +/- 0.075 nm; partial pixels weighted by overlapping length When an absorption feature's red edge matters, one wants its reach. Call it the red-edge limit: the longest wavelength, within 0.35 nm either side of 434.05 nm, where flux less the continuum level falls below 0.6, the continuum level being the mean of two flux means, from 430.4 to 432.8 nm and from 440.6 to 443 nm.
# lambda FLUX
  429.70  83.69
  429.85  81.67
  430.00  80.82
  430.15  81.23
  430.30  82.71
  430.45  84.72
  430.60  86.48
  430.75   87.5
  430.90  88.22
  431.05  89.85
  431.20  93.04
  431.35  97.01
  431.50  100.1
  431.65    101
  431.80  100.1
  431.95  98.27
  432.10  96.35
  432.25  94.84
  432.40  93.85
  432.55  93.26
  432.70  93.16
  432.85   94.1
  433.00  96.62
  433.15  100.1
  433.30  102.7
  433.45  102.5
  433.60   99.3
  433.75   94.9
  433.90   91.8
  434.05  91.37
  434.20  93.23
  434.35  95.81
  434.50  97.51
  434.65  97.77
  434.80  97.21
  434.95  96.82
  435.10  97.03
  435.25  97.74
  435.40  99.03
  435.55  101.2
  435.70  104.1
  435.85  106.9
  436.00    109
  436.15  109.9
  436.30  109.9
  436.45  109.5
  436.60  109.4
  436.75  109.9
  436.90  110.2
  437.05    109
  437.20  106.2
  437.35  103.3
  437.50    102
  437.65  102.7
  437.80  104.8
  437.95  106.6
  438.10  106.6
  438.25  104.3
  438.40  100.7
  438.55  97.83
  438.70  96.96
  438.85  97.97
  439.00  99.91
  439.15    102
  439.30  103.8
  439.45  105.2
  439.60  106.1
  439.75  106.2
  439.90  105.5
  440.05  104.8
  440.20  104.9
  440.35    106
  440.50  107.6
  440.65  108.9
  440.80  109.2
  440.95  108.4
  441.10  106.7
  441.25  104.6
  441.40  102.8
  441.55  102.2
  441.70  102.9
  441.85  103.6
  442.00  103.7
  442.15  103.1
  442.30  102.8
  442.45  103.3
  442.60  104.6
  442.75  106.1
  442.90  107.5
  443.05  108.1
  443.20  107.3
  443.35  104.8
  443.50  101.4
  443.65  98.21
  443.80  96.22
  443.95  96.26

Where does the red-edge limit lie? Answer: 434.35 nm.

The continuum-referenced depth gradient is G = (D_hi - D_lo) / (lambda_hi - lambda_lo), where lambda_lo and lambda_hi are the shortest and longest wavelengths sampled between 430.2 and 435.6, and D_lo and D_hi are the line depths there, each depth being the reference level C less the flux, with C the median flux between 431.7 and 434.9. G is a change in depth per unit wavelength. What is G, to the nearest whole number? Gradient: -4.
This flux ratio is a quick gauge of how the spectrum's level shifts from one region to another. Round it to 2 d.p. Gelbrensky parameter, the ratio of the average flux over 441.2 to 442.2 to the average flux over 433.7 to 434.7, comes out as 1.09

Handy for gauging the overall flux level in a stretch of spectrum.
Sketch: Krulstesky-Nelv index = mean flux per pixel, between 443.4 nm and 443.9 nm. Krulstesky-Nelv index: 99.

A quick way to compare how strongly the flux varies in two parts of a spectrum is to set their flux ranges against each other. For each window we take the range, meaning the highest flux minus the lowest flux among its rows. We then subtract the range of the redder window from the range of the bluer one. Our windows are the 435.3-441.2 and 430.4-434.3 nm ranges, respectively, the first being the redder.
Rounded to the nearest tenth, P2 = 4.7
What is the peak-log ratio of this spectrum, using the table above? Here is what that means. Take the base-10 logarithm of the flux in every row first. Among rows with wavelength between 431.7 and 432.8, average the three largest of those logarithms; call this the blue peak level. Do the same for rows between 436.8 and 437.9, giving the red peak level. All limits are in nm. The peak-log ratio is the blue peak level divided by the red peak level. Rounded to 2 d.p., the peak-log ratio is 0.98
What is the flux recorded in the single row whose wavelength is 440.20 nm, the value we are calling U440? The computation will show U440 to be 104.9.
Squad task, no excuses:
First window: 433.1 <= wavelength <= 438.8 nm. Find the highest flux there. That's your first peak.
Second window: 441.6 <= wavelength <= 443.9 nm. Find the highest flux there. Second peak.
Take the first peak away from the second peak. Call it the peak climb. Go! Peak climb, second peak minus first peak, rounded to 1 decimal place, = -2.1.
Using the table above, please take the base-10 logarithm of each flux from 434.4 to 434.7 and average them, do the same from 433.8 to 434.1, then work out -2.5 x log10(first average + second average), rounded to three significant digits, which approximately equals -1.49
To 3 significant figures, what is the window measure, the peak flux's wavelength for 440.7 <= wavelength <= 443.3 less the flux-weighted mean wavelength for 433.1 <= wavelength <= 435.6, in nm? 6.45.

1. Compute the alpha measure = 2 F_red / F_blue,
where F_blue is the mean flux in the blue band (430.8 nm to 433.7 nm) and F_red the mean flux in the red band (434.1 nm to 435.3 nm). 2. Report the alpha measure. 2.00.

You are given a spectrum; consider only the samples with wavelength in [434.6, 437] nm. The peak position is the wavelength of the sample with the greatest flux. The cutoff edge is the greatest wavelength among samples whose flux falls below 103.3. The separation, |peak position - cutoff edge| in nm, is 1.35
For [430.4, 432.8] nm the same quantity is 1.05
